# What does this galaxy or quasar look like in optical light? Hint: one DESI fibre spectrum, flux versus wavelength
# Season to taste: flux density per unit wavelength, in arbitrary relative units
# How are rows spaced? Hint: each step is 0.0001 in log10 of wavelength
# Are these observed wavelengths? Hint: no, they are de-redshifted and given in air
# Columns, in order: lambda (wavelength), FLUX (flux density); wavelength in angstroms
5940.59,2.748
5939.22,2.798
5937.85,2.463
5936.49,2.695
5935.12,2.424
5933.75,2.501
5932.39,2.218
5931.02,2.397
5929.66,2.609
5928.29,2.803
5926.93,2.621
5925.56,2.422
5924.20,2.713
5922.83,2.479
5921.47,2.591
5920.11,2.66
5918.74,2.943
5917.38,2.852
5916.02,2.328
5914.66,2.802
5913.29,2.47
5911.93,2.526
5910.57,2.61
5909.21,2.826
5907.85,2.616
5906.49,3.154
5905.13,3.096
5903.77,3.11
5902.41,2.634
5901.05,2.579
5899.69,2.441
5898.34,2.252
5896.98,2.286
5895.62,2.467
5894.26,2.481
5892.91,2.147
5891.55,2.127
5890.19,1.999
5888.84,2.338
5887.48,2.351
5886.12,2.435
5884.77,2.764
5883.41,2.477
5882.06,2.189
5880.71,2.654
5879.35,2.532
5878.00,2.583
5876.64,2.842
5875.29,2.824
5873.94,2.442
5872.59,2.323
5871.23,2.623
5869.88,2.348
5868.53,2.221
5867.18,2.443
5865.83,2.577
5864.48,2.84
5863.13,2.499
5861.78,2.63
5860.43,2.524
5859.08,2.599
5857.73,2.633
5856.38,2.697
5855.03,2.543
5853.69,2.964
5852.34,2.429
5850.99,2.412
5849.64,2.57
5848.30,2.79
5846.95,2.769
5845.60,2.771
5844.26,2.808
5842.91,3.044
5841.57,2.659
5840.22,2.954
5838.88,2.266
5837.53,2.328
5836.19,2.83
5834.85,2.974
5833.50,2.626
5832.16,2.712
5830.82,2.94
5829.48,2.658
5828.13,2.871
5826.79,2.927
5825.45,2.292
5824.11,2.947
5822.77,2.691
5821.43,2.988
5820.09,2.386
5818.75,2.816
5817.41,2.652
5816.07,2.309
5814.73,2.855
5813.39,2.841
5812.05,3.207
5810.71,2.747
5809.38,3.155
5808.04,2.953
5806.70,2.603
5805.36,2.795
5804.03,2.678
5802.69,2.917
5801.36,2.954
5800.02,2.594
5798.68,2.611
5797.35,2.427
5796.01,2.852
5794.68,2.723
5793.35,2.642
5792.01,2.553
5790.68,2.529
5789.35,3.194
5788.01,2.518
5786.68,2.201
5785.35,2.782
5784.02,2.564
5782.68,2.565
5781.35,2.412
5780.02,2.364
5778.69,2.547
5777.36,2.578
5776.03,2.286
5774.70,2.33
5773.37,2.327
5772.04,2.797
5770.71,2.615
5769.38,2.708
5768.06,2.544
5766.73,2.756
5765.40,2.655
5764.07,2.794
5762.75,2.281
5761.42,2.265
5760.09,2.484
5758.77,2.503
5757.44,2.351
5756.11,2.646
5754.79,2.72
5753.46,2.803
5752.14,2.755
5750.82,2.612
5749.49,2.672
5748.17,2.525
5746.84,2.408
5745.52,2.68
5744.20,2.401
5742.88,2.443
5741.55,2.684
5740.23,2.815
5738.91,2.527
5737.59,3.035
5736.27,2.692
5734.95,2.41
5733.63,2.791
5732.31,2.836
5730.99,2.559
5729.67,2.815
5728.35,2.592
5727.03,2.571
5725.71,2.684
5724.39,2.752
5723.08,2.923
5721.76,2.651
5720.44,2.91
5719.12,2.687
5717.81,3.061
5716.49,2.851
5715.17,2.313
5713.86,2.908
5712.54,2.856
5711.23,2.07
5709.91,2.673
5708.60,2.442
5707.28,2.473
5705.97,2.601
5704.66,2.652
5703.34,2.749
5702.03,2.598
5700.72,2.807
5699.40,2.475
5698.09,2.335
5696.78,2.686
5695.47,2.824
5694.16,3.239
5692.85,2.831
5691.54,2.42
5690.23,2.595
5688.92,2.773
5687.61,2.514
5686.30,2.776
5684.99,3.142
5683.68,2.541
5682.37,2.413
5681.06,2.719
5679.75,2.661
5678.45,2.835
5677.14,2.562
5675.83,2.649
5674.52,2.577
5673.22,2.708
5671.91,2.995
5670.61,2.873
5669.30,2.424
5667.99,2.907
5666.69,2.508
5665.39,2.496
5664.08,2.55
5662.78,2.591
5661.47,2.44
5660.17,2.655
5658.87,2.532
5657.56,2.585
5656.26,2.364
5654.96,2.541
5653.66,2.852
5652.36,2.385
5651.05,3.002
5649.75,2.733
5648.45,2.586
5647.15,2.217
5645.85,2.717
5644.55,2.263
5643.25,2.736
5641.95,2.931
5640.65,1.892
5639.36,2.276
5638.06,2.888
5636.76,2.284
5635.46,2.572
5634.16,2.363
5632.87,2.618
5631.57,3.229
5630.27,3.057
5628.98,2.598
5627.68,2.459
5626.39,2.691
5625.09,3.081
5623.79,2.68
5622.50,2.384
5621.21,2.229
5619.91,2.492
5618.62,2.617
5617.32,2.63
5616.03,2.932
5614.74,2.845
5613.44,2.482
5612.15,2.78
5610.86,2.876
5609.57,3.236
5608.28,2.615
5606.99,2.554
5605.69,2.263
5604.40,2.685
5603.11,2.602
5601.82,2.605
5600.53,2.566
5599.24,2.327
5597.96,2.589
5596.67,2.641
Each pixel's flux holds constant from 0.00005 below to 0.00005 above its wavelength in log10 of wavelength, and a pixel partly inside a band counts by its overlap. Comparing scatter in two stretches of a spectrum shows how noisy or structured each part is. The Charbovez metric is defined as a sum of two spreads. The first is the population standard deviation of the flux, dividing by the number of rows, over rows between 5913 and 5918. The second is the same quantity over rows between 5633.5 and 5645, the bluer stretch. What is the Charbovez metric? 0.54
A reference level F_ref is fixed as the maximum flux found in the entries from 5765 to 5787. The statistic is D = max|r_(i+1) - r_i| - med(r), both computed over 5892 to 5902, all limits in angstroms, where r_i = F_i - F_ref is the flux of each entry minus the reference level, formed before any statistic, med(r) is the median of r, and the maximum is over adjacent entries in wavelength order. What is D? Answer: 0.69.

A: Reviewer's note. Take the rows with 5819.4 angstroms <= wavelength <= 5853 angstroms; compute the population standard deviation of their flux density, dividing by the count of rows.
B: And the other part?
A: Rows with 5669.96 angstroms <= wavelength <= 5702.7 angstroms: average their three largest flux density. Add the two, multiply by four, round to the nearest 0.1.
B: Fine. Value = 13.4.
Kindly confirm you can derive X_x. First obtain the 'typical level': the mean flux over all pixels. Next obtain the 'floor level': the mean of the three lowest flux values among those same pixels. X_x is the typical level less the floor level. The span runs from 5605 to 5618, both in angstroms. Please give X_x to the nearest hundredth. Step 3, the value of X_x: 0.29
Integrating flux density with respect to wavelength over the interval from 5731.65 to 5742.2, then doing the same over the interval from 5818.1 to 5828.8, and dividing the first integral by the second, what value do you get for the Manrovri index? 0.98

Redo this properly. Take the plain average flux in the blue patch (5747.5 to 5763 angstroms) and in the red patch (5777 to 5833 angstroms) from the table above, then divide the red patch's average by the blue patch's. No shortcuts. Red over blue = 1.06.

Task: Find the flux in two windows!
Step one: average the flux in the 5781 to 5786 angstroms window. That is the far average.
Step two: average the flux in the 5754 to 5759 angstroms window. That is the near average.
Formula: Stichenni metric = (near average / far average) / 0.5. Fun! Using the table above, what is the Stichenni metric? 1.98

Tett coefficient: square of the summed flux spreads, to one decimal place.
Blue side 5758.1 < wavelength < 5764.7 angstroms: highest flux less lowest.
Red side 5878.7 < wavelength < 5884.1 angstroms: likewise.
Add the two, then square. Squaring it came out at 1.0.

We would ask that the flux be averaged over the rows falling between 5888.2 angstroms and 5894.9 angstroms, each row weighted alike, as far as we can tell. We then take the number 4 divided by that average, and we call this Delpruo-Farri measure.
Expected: 1.803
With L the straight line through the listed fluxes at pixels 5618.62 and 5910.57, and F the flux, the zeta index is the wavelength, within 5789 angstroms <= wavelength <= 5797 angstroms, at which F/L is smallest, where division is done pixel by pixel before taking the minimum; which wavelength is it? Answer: 5790.68 angstroms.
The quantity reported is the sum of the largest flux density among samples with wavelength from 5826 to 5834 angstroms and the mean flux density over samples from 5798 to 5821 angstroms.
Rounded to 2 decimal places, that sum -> 5.71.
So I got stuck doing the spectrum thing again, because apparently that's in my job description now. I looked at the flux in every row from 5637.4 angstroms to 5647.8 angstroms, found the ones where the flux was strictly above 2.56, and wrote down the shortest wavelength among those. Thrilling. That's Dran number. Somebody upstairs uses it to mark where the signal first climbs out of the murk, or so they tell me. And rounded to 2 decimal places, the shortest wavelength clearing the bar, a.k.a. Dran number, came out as 5638.06 angstroms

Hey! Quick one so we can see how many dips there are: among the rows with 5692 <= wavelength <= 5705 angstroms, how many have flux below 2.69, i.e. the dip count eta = 5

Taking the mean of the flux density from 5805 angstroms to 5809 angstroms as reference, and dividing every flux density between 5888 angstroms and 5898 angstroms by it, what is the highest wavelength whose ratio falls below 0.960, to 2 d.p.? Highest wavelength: 5896.98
